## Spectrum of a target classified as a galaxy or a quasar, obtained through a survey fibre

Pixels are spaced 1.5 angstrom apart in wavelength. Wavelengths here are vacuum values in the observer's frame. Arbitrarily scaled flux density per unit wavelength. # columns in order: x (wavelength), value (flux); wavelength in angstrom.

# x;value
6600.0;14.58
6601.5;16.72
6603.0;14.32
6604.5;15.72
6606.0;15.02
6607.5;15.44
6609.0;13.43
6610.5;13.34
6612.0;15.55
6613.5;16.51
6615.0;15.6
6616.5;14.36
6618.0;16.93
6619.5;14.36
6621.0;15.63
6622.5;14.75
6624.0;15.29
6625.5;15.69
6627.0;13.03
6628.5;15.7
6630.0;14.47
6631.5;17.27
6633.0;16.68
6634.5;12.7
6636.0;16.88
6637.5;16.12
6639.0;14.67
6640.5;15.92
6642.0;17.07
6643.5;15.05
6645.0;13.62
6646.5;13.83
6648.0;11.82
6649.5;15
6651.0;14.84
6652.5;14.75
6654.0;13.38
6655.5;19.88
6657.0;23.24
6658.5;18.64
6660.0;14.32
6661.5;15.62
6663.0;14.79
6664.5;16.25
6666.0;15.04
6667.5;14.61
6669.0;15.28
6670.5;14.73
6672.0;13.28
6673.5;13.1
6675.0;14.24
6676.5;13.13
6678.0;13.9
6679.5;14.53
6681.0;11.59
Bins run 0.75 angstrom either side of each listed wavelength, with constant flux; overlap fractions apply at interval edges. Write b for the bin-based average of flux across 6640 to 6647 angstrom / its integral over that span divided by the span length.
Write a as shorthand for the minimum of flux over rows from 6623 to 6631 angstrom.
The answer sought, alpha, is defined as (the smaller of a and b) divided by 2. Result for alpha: 6.5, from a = 13.03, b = 15.1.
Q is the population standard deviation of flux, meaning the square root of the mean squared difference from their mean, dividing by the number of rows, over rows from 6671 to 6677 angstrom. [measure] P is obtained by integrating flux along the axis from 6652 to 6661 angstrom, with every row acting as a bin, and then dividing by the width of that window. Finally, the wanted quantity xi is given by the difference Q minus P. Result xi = -16.9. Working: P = 17.4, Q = 0.47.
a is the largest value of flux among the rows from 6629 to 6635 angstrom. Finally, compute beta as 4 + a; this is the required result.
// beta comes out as 21.3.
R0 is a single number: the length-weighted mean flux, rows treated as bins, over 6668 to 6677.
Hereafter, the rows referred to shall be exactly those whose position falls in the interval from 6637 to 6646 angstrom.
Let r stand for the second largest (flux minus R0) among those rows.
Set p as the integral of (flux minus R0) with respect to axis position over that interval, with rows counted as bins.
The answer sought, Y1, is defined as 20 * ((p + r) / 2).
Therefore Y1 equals 142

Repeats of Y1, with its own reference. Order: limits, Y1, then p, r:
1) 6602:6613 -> 101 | 9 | 1.5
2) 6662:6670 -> 108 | 10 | 1.3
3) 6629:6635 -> 111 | 8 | 2.7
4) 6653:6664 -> 394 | 34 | 5.9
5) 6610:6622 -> 183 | 16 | 2.5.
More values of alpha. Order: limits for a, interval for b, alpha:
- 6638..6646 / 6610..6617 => 6.8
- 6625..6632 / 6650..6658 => 6.5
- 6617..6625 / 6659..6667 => 7.2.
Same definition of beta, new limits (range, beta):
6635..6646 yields 21.1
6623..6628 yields 19.7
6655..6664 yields 27.2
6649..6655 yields 19.0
